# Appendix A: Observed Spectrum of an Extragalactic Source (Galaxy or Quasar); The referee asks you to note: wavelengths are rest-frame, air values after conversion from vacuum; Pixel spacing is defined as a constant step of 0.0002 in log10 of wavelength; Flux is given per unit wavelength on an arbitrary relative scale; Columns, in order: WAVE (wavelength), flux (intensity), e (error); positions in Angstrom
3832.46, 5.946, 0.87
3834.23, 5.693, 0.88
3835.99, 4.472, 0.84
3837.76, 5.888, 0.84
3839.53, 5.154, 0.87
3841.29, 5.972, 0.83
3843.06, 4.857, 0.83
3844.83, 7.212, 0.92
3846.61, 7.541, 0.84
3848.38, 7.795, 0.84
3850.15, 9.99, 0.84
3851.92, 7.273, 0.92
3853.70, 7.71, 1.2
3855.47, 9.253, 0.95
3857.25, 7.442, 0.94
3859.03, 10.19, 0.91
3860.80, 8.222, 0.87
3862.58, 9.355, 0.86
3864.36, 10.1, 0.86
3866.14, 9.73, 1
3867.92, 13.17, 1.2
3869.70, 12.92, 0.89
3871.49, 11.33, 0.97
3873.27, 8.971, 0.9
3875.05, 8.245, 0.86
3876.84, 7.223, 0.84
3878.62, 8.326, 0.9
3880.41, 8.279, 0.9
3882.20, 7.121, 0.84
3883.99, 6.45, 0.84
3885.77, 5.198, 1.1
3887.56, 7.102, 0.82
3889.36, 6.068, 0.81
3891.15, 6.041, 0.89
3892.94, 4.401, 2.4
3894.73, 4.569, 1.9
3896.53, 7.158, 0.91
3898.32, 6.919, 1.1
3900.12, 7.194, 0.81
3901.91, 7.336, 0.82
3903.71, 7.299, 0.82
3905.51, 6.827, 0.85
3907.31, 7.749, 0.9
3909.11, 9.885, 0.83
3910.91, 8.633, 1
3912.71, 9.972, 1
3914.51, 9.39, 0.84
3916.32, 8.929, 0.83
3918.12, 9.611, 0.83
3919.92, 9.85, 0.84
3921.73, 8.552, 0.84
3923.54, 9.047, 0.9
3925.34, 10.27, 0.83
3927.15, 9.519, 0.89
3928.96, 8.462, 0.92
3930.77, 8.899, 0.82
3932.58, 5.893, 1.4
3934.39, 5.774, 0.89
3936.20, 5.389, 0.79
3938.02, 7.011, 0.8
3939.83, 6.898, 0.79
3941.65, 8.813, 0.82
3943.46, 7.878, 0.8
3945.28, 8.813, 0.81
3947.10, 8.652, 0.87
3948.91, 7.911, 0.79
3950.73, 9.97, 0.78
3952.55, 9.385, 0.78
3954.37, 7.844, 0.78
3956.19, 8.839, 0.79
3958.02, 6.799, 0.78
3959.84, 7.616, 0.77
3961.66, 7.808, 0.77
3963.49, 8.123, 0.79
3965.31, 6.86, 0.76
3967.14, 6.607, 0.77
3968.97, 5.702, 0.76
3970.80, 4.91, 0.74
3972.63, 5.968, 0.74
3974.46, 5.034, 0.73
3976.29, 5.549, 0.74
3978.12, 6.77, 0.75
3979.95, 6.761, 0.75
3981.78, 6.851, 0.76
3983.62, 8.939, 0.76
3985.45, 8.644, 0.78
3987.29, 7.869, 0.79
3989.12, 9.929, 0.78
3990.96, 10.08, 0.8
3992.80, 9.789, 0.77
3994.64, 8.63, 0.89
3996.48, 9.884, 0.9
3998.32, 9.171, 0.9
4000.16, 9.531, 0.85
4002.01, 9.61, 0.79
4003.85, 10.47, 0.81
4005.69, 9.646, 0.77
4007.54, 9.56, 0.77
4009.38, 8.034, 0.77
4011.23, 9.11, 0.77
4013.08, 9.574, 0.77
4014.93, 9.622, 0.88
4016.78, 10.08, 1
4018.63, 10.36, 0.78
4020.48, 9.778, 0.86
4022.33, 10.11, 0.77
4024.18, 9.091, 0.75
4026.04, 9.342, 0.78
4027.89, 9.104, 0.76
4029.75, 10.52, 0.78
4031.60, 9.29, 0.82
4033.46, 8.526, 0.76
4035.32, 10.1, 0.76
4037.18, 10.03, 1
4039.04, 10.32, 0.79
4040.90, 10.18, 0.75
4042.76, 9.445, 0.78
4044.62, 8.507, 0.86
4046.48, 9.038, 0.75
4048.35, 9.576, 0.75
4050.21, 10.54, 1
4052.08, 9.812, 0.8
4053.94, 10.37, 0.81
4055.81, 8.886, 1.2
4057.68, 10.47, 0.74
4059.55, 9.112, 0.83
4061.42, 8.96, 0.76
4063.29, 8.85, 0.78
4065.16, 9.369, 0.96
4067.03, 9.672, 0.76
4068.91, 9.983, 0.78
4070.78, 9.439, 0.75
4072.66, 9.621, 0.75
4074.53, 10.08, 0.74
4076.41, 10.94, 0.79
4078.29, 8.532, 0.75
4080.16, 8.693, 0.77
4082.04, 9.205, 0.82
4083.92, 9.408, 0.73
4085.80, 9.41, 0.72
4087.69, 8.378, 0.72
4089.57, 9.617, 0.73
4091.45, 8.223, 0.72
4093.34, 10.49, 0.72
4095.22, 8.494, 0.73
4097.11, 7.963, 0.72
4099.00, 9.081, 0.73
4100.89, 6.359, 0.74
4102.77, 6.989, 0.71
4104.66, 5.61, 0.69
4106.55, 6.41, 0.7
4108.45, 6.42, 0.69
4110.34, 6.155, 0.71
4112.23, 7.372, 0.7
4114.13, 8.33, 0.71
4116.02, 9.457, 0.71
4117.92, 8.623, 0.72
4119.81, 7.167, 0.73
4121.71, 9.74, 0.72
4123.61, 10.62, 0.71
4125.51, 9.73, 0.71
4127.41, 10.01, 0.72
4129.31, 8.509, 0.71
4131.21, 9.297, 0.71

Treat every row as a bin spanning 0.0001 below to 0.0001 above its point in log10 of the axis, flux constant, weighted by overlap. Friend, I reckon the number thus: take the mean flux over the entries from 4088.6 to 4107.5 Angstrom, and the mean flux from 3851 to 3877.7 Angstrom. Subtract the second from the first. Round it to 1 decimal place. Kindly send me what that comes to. -1.5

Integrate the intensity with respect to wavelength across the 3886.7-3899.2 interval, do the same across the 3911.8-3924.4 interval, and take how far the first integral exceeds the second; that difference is -42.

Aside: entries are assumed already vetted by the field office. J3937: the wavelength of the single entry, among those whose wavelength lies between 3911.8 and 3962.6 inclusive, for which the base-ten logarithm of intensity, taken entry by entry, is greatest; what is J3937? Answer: 3925.34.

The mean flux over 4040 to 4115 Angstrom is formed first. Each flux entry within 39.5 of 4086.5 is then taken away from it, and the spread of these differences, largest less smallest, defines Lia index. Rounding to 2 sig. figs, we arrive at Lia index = 5.3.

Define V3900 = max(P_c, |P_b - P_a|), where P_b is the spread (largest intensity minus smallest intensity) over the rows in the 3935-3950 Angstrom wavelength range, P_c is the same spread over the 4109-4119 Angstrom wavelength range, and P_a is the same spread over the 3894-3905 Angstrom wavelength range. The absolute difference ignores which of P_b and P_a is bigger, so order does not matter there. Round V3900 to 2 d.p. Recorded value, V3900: 3.30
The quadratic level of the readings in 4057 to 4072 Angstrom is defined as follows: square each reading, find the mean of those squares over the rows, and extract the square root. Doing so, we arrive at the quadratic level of 9.5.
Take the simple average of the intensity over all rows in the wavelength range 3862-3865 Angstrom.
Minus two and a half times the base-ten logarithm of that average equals -2.47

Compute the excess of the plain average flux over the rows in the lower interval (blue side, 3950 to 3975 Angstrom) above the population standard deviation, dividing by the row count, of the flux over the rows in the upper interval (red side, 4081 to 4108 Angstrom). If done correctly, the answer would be 5.9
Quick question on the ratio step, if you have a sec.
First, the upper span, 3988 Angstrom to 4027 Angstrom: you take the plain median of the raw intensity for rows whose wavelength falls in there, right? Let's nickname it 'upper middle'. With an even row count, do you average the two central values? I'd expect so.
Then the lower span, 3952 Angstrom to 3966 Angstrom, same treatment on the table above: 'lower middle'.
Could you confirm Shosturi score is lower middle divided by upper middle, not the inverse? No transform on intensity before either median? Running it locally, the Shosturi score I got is 0.81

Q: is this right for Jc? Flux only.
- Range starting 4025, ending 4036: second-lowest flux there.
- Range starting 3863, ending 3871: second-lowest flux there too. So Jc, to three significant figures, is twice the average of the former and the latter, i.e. 19.2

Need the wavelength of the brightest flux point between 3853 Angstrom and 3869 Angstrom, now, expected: 3867.92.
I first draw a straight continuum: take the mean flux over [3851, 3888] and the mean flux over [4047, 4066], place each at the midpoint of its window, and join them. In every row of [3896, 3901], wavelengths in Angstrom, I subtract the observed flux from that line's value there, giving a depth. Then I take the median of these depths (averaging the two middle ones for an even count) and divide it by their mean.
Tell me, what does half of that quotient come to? 0.48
